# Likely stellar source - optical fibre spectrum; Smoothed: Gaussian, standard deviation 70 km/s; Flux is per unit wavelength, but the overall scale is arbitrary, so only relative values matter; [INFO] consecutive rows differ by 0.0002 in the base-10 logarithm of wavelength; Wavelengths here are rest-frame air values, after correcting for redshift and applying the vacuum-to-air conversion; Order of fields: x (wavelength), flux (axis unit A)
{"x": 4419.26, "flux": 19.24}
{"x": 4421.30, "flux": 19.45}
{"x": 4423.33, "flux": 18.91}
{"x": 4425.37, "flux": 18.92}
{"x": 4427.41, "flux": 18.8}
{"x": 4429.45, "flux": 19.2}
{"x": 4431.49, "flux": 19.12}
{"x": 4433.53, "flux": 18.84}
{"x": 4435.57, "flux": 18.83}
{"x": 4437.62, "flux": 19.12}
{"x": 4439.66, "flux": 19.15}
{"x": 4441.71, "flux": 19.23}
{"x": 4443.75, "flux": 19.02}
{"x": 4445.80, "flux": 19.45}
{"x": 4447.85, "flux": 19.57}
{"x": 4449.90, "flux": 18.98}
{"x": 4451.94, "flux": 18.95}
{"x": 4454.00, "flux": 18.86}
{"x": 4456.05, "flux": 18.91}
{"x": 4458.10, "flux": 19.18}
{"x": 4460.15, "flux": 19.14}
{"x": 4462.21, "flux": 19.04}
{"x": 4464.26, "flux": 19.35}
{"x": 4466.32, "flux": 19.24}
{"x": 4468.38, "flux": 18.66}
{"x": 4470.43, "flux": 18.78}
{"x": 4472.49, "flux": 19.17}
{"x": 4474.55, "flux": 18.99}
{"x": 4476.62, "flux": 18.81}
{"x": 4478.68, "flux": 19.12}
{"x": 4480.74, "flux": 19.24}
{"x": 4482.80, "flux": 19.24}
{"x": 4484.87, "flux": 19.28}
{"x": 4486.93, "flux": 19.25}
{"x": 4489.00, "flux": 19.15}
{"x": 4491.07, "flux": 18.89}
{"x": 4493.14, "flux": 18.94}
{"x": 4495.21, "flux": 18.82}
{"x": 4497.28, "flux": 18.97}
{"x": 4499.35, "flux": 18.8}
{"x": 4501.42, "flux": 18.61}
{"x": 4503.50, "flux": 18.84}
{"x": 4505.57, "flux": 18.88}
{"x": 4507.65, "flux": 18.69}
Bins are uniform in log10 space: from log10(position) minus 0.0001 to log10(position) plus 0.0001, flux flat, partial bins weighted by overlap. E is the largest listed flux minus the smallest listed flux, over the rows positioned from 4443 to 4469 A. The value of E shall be 0.91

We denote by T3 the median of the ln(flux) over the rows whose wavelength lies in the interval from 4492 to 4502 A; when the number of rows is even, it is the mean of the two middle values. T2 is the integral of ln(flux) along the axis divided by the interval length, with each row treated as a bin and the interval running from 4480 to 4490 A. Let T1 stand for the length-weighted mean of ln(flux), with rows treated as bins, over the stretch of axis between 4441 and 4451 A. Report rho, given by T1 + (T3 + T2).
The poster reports 8.85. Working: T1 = 2.96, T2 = 2.96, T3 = 2.93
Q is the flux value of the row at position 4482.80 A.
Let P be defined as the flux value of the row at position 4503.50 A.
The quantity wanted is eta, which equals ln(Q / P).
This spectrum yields 0.021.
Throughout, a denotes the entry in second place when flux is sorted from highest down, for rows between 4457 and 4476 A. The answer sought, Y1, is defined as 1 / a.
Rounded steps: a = 19.24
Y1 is 0.0520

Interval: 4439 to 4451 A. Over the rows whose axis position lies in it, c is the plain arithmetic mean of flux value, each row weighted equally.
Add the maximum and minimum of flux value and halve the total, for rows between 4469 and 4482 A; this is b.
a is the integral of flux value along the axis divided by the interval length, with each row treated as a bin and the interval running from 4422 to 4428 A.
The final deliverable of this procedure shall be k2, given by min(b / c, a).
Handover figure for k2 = 0.99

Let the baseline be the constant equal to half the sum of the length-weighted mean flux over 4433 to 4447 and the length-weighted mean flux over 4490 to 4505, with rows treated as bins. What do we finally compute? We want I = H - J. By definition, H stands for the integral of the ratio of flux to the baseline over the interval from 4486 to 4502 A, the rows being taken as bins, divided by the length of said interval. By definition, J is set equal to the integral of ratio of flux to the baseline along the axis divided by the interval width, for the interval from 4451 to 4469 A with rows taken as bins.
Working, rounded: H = 1.00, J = 1.00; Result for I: -0.006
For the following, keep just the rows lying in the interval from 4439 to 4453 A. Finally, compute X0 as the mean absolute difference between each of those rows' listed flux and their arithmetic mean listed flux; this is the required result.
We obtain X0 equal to 0.192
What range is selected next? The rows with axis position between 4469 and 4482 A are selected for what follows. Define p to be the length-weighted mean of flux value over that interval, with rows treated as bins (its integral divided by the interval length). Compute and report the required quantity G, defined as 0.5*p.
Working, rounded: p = 19.0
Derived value 9.51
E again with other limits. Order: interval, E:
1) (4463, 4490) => 0.69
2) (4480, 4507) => 0.67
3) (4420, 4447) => 0.65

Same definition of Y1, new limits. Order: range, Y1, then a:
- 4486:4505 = 0.0522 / 19.15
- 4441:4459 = 0.0514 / 19.45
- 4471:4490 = 0.0519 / 19.25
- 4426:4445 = 0.0521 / 19.2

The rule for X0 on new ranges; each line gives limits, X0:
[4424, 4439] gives 0.147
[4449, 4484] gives 0.161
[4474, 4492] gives 0.141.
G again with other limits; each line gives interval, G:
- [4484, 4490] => 9.62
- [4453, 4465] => 9.54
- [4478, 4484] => 9.61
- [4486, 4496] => 9.50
